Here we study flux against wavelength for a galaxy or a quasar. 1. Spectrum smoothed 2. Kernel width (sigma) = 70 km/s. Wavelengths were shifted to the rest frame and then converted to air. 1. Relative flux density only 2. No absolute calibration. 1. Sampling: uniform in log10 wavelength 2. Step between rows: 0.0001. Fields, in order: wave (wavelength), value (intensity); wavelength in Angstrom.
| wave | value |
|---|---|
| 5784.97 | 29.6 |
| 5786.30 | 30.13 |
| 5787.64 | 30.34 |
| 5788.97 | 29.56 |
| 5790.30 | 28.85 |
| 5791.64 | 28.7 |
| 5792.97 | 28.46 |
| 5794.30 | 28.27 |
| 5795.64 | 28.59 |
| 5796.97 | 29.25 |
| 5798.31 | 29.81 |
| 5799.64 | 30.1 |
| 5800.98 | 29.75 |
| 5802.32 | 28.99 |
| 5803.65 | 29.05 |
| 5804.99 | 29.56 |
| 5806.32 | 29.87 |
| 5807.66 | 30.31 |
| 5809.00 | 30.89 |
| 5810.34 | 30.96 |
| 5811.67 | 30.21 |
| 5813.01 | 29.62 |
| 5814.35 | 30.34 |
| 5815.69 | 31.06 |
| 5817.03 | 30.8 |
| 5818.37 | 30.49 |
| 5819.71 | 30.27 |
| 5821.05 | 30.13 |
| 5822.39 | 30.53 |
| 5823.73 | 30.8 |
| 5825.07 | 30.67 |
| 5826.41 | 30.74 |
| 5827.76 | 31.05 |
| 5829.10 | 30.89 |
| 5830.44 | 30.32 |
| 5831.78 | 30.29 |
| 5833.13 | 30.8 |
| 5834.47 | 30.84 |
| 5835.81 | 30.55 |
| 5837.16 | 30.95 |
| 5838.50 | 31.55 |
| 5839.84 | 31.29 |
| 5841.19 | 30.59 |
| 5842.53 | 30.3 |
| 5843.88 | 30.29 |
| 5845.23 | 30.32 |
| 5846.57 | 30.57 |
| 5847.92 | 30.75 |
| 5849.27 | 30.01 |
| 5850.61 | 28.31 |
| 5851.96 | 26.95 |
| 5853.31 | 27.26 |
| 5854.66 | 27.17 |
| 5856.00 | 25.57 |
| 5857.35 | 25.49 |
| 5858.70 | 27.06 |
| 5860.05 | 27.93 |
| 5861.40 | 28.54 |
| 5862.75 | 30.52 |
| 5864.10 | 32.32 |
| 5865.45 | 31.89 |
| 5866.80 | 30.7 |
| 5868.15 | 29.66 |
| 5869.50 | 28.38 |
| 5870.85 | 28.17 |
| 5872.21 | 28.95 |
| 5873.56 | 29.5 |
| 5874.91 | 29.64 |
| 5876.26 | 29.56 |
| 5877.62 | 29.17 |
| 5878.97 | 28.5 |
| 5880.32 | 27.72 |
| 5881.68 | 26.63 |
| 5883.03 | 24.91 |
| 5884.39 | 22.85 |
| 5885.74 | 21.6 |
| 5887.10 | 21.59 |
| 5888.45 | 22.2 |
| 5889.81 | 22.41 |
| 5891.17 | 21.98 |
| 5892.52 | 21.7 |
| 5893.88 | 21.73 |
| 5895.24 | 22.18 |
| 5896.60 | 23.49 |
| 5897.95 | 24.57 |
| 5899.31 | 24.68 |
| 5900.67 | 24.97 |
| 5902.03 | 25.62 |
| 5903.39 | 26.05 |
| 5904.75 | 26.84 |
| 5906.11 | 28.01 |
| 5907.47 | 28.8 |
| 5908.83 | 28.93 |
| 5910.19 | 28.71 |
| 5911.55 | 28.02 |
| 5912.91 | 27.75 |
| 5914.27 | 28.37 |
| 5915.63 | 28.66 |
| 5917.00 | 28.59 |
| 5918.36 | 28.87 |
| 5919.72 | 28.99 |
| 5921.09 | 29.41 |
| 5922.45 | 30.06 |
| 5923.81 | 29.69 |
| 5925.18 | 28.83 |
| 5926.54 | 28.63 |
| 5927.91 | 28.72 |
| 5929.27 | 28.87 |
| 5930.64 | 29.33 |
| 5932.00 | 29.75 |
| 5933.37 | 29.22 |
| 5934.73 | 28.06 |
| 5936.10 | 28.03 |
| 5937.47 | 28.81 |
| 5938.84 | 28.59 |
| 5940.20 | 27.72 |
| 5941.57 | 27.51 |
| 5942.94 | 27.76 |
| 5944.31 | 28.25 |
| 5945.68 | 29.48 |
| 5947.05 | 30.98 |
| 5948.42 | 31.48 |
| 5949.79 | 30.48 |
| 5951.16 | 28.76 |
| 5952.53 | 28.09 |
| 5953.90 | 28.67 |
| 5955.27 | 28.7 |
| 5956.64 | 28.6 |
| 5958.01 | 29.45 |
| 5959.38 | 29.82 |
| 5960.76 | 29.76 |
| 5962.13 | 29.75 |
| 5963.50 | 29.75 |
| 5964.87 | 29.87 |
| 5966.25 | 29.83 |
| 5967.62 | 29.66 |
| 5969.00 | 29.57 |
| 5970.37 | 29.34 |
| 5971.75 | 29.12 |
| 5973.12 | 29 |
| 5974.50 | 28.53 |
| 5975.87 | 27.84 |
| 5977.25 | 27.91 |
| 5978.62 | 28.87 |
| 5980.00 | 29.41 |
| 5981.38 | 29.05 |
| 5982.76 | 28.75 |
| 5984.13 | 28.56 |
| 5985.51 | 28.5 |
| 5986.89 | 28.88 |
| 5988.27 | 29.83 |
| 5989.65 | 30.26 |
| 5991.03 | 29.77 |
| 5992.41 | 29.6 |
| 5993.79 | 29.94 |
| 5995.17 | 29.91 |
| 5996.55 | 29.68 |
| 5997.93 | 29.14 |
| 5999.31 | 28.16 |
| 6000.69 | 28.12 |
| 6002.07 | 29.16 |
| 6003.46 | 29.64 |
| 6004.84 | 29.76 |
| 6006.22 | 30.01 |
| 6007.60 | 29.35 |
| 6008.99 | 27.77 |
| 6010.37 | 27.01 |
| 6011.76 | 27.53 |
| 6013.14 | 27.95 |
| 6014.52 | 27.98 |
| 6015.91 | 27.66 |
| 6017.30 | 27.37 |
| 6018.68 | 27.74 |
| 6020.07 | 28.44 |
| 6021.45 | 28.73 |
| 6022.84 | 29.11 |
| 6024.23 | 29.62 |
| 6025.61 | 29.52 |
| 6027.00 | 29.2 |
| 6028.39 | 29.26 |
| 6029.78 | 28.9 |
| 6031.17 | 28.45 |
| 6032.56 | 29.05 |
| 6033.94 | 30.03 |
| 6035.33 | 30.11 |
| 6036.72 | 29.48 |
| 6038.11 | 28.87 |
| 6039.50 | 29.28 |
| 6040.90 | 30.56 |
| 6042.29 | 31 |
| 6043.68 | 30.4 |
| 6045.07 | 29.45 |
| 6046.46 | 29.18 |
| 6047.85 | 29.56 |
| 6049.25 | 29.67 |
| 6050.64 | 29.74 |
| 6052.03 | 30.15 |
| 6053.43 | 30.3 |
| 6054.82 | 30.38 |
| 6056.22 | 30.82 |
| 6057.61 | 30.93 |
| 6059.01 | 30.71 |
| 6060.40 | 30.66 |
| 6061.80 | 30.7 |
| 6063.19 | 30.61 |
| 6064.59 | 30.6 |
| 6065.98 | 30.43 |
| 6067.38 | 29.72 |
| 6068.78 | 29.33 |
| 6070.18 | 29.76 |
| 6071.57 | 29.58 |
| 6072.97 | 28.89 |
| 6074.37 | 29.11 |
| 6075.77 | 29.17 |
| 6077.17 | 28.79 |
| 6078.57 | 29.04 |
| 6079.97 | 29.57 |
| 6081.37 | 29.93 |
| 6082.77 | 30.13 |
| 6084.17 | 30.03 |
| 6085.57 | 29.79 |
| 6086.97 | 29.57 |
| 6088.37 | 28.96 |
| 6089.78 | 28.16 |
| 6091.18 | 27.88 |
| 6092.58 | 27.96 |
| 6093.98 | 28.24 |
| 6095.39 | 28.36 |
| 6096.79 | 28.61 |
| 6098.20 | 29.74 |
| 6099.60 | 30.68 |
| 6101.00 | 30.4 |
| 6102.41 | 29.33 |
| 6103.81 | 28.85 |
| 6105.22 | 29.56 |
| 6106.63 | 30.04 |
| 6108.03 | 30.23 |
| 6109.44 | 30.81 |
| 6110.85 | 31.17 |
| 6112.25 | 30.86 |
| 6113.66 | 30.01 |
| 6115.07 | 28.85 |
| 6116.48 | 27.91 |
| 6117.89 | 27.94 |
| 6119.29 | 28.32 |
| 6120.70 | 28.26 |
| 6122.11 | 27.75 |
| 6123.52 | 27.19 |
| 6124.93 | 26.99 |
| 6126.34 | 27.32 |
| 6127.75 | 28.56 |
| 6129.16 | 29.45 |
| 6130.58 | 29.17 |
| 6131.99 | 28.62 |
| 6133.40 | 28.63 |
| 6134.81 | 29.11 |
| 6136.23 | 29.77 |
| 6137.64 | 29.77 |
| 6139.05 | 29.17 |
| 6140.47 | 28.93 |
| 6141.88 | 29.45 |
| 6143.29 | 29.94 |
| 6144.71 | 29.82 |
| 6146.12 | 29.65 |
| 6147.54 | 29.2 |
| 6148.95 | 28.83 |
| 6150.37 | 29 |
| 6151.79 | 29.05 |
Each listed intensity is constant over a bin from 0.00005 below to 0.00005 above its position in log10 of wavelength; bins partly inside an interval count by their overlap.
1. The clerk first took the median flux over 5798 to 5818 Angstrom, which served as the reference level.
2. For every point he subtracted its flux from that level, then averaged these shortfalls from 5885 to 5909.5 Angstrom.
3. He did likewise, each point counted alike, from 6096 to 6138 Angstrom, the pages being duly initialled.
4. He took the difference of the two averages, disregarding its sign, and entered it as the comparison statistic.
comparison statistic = 4.8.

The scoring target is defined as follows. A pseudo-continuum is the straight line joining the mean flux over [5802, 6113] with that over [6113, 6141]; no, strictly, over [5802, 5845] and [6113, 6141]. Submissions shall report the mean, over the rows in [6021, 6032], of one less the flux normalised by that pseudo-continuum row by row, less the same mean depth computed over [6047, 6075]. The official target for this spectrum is 0.041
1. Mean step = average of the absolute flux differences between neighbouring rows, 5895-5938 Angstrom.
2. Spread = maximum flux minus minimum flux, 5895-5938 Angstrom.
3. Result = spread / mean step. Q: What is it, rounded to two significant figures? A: 16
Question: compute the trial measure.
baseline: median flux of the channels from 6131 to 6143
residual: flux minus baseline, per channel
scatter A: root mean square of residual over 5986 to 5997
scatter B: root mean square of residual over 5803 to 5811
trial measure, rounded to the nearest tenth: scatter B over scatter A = 1.7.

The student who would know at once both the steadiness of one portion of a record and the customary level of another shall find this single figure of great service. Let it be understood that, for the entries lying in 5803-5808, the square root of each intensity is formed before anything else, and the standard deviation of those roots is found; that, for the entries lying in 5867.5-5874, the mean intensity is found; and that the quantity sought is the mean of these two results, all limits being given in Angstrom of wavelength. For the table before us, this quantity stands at 14.5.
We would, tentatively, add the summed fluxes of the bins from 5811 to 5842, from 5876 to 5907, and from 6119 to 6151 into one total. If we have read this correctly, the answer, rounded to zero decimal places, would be 1937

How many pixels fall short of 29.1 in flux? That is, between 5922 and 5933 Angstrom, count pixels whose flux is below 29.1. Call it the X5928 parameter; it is 4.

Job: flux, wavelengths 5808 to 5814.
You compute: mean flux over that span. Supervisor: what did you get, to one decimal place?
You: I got 30.4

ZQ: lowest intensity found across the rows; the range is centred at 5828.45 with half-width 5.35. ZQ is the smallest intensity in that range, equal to 30.29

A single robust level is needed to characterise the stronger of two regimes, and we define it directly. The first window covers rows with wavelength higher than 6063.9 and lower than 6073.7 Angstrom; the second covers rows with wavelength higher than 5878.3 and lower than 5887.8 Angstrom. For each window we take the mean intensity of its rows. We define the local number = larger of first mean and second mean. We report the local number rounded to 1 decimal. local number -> 29.8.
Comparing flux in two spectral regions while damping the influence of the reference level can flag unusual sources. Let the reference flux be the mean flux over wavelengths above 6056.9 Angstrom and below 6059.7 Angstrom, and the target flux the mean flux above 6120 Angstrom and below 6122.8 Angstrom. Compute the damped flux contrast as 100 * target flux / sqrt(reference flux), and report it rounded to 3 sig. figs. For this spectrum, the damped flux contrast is 504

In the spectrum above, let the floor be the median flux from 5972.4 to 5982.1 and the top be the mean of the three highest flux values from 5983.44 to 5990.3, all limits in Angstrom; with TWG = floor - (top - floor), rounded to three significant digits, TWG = 28.1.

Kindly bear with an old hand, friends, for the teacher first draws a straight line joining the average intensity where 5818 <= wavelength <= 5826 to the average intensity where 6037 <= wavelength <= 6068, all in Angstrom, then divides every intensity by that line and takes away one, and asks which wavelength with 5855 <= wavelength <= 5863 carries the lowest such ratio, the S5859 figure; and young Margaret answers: 5857.35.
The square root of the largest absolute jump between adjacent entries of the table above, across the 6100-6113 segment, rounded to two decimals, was 1.03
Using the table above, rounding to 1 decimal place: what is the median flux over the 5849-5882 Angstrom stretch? 28.5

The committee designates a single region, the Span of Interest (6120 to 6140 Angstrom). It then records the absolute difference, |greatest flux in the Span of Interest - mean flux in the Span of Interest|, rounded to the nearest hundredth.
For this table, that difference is 1.22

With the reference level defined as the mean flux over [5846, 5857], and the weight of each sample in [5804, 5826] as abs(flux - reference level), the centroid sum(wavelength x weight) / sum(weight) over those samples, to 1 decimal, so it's 5815.5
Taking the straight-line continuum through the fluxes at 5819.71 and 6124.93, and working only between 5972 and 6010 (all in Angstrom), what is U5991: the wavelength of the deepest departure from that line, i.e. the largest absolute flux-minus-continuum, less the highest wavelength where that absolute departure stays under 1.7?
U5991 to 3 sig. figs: -19.3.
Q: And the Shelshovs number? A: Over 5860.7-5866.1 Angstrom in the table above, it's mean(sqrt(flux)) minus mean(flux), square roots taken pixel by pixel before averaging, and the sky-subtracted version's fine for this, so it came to -25.3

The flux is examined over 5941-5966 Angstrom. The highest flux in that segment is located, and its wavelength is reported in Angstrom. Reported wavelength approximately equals 5948.42 Angstrom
